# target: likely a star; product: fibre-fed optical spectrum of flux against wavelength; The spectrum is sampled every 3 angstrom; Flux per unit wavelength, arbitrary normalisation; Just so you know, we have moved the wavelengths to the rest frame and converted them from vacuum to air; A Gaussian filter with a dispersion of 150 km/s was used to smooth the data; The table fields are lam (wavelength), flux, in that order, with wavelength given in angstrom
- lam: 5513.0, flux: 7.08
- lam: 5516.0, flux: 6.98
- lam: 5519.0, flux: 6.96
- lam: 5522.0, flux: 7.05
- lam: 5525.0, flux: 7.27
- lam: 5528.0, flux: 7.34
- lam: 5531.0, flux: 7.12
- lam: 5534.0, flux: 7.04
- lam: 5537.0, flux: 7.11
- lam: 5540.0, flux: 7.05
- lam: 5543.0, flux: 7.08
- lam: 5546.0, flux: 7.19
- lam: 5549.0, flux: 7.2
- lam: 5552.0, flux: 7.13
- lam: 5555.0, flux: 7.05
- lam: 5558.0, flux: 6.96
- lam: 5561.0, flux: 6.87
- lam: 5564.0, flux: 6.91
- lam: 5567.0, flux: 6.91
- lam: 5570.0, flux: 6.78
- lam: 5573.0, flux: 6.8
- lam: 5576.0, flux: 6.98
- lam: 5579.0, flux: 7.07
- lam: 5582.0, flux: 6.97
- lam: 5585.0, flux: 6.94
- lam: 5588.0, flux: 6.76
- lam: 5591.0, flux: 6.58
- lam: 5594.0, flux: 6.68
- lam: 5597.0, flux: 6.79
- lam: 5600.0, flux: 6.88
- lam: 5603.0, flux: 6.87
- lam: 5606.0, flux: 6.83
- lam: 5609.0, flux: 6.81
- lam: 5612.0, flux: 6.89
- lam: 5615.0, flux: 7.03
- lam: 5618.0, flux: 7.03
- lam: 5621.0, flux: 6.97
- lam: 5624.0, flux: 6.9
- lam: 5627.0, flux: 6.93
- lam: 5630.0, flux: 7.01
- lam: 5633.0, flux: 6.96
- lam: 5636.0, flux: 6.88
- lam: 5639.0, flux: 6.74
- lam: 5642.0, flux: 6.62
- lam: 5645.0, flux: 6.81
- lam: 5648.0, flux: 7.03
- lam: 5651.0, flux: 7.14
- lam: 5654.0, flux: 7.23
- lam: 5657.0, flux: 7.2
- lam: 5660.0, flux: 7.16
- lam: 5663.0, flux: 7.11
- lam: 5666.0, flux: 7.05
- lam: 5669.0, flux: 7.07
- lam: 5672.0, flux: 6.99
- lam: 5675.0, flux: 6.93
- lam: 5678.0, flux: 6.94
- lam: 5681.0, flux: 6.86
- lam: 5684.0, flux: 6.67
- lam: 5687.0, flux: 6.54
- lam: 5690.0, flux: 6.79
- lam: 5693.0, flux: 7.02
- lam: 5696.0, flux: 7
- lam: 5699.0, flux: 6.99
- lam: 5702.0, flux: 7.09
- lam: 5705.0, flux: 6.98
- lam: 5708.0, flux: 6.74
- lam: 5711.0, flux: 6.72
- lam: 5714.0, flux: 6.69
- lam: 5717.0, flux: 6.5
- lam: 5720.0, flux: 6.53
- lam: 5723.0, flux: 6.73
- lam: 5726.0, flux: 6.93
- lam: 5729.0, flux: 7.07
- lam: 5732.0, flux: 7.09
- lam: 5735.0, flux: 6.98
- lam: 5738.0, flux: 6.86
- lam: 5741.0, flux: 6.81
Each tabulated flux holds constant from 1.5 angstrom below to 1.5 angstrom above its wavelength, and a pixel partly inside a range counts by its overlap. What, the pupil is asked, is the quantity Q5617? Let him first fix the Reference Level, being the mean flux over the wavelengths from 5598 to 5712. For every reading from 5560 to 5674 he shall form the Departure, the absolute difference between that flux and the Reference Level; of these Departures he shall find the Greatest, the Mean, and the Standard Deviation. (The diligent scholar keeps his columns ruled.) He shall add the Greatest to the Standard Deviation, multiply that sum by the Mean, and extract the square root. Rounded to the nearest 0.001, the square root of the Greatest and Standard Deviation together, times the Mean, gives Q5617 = 0.230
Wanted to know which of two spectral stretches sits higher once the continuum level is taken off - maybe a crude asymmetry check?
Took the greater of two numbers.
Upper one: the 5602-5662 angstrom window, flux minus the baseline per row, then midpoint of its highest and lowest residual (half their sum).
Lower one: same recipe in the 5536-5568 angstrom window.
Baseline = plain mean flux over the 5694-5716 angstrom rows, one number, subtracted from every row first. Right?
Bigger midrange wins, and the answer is 0.15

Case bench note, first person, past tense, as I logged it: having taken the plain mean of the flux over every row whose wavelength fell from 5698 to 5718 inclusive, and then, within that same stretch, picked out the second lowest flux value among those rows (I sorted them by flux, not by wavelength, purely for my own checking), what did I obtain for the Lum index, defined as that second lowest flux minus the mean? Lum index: -0.13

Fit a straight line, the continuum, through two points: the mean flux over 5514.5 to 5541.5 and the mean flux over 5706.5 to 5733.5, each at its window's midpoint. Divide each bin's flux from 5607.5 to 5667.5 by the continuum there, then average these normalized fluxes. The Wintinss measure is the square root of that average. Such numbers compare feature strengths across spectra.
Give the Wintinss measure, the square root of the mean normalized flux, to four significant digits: 1.004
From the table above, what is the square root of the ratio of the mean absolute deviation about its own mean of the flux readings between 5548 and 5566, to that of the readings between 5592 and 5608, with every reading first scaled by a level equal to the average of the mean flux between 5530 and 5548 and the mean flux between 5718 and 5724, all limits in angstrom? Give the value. 1.3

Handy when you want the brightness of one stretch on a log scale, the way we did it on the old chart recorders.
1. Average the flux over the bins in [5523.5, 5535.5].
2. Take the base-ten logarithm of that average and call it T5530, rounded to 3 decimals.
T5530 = 0.857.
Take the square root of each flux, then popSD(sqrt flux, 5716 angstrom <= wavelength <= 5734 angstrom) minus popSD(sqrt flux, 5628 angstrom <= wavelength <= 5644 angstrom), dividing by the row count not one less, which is 0.018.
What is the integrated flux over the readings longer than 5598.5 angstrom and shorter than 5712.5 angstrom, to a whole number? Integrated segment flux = 790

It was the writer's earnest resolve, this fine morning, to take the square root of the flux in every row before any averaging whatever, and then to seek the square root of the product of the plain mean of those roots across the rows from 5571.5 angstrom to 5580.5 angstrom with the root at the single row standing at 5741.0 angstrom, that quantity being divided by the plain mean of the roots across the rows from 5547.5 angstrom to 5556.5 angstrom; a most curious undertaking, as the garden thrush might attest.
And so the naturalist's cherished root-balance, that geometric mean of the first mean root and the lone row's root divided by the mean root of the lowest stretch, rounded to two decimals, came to 0.98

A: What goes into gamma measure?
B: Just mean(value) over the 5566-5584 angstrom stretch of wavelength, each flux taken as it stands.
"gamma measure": 6.92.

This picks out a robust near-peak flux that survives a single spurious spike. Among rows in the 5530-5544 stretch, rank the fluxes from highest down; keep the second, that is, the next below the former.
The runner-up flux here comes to 7.11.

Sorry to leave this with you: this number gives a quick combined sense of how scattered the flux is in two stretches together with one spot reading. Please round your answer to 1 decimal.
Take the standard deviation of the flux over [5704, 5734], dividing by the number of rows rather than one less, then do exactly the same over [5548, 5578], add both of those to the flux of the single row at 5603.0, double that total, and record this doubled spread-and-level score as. 14.4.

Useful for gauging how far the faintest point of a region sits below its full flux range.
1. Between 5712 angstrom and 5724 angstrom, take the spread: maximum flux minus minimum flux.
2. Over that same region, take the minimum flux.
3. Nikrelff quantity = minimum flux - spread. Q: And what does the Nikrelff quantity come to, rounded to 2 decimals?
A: 6.27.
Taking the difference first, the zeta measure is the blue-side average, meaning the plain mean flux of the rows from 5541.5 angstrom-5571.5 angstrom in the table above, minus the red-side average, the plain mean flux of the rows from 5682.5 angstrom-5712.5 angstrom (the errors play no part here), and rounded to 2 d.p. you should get 0.15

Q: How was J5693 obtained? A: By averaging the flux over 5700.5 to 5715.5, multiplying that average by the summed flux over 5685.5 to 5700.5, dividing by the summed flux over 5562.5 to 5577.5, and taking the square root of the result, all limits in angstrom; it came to 2.61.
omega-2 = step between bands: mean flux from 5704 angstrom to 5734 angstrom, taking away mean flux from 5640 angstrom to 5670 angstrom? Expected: -0.24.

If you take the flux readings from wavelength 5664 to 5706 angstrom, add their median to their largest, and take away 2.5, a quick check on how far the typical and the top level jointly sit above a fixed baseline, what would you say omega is 11.6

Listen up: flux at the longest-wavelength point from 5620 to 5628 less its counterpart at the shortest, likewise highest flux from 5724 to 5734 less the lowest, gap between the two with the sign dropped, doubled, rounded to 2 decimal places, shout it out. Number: 0.40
